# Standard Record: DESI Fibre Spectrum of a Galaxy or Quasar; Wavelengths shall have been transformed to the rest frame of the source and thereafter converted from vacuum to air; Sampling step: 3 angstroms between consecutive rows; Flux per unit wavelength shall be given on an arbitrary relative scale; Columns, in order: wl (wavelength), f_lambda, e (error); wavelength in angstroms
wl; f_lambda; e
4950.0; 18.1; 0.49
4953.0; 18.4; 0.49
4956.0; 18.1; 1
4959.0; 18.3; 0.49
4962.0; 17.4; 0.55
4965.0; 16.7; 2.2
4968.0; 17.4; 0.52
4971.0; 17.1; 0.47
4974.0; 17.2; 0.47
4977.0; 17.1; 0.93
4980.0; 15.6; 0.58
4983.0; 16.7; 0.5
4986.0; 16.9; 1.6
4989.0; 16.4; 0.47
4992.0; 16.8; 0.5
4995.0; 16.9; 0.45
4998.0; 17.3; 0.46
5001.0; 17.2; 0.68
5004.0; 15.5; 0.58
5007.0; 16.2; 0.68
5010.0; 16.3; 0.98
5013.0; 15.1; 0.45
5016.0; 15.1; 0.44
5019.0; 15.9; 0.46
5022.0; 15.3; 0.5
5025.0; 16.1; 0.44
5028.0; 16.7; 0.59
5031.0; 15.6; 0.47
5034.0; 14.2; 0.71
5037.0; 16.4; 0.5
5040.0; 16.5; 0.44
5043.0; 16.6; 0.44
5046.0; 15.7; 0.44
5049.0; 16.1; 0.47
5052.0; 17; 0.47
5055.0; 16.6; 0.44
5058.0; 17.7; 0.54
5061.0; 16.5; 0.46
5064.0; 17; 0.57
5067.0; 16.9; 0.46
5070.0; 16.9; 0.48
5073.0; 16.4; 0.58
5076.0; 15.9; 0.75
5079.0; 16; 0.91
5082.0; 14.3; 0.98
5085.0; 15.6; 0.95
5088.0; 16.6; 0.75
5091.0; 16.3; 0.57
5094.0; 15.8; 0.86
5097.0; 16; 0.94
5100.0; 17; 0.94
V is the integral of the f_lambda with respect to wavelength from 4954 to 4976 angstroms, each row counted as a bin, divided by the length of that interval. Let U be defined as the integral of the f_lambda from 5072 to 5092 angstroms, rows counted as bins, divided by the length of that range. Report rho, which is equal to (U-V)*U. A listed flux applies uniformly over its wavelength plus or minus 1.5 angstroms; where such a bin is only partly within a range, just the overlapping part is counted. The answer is -26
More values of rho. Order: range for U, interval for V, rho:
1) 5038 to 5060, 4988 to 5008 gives -1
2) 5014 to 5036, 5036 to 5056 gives -13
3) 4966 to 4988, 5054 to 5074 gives -1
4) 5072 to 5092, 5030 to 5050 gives 0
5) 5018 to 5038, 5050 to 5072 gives -19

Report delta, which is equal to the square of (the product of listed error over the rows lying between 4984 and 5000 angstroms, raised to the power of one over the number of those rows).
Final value 0.36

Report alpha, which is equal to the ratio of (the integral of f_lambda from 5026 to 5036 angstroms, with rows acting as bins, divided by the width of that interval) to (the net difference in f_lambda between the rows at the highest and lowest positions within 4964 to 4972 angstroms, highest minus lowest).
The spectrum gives 39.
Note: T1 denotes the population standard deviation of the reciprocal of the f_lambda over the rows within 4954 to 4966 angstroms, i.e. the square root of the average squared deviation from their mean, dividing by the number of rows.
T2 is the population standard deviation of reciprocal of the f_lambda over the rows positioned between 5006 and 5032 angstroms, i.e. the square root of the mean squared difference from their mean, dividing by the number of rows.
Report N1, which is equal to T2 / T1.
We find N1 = 1.0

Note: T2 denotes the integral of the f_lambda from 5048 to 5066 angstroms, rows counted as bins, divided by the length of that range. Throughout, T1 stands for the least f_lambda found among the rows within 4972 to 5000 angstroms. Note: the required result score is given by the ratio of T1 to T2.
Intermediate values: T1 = 15.6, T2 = 16.8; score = 0.93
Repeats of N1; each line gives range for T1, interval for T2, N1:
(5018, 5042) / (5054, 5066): 0.5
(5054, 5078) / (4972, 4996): 1.0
